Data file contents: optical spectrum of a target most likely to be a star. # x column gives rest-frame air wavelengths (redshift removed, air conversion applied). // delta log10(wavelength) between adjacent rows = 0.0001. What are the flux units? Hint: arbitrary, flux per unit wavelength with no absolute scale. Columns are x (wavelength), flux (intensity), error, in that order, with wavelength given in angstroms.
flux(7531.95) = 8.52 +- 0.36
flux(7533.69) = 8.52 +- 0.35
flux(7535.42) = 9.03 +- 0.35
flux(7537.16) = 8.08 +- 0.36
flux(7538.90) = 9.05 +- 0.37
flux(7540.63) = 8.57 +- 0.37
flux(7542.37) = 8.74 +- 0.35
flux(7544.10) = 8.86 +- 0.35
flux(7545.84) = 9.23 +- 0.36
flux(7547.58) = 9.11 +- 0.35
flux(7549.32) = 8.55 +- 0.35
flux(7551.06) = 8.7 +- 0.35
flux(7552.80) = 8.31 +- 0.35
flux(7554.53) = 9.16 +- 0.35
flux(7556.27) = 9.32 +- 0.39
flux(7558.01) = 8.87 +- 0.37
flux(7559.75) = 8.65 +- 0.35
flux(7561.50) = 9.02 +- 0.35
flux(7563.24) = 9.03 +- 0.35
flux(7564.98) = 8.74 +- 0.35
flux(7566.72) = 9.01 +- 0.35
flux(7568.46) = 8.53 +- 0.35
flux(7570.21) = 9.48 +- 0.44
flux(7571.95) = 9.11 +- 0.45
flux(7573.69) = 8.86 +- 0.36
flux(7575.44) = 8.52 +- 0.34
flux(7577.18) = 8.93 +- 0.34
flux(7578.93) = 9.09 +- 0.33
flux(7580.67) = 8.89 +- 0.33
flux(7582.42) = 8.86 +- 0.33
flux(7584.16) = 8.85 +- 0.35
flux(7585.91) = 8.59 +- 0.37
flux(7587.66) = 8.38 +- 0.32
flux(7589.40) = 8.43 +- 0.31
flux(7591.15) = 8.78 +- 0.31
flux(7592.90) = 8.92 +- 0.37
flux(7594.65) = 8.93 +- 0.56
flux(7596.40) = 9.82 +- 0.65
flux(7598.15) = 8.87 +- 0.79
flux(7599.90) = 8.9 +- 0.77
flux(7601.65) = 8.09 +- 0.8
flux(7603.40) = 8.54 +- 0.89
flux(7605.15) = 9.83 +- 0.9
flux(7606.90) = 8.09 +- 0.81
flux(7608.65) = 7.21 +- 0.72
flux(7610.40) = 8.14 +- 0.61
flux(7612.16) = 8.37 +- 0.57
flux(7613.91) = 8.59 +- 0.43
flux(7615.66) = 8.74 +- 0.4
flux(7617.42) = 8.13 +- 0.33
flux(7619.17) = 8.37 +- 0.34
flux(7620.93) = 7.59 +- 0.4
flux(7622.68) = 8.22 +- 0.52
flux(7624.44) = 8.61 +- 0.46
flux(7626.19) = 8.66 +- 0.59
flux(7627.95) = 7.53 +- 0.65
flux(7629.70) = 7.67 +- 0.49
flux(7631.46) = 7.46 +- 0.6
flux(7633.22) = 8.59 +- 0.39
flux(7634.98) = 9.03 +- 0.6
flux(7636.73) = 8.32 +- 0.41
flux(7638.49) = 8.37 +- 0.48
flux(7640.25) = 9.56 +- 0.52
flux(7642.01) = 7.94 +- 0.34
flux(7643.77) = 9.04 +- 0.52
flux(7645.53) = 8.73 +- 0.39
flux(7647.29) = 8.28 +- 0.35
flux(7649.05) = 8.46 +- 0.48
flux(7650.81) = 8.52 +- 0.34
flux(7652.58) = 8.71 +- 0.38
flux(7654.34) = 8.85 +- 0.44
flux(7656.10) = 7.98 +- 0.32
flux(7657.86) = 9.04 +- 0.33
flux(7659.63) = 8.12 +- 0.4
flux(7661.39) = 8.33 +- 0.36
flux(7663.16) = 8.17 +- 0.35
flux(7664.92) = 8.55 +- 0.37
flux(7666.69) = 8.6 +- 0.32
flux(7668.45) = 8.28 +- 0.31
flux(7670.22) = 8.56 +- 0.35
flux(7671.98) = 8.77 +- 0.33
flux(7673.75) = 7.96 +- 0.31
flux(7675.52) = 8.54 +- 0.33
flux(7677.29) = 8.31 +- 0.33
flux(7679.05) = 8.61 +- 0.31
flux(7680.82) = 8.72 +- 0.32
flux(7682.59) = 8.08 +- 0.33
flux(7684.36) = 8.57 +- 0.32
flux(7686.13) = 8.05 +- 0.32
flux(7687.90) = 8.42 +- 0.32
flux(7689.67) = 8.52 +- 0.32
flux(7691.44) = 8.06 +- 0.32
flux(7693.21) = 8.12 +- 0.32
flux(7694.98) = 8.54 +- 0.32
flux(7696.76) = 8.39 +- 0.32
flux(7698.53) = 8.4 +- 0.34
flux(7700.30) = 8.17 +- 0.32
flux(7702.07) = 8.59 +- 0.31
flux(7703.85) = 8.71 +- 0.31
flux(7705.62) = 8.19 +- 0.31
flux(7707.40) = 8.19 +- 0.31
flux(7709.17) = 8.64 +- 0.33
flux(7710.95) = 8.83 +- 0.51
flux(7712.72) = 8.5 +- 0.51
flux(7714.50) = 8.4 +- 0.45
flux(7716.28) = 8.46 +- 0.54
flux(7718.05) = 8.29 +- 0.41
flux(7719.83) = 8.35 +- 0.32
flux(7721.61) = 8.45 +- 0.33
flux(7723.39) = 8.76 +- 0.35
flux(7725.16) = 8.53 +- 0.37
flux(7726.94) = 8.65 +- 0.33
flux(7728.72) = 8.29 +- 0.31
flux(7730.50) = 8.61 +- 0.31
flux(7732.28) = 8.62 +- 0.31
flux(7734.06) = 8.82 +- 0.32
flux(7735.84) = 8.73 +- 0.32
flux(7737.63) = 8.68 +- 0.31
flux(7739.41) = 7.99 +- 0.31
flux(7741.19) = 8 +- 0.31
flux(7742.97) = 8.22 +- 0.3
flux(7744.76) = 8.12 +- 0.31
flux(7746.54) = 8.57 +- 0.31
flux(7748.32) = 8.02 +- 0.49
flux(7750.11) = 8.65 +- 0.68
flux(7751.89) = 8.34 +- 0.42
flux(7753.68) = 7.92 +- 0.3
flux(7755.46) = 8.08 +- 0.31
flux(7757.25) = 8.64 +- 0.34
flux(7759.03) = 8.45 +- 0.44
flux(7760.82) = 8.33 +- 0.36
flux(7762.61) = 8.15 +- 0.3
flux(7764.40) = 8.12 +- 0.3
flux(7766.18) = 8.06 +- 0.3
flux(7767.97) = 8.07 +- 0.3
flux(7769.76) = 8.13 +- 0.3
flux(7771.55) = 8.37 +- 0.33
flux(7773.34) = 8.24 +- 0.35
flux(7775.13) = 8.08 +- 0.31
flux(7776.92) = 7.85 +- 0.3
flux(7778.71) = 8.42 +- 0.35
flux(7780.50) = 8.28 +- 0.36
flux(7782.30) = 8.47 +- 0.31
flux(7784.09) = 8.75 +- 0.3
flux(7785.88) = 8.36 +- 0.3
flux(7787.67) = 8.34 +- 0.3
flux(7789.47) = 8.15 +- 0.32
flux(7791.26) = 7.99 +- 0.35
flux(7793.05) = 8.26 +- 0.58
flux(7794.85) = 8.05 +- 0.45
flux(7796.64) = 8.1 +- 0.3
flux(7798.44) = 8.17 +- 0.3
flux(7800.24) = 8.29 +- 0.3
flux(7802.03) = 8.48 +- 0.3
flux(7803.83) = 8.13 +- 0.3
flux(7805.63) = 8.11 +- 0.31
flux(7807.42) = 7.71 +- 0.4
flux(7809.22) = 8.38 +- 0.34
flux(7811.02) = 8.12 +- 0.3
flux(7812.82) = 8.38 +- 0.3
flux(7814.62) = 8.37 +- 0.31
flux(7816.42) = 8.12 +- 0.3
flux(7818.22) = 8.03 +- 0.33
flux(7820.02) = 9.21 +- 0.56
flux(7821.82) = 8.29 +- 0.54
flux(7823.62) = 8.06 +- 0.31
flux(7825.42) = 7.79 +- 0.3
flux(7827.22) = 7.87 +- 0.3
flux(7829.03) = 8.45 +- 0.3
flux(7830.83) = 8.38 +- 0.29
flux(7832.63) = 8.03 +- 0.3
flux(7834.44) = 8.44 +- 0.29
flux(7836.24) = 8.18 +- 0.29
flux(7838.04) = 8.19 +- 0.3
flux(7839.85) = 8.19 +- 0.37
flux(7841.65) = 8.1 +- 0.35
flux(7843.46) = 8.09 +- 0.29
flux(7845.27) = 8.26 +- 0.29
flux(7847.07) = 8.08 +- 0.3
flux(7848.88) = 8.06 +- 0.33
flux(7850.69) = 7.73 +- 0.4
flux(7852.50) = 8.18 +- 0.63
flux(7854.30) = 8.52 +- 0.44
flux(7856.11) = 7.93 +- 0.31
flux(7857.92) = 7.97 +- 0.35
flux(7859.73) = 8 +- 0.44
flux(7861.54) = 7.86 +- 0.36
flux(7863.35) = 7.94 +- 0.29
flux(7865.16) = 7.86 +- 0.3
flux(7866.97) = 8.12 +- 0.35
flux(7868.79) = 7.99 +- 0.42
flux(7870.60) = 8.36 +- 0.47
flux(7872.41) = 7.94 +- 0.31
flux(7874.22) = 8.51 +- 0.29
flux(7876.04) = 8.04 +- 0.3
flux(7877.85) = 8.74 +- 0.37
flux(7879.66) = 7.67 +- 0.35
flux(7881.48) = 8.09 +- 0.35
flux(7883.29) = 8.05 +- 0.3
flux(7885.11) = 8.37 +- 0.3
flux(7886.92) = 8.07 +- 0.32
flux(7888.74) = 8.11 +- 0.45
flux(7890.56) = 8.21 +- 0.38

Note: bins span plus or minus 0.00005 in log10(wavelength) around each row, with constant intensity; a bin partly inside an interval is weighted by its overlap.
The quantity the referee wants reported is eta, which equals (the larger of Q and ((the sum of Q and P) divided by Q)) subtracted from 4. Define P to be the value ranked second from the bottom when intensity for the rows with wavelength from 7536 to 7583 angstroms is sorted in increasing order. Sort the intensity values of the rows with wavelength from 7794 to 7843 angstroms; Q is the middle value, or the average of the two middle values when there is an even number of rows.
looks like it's -4.17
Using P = 8.31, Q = 8.17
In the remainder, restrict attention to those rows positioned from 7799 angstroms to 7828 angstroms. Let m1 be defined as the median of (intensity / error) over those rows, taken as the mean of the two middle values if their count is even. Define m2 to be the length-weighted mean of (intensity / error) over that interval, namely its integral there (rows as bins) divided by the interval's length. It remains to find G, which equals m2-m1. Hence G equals -1.4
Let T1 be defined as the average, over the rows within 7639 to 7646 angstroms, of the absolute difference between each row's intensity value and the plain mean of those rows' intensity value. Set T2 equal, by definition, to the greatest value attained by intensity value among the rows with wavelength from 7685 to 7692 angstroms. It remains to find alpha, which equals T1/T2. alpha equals 0.057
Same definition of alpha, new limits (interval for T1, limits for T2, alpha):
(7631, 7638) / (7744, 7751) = 0.053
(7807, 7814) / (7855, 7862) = 0.029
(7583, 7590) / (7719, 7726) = 0.018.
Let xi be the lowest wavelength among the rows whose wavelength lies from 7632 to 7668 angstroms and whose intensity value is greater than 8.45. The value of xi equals 7633.22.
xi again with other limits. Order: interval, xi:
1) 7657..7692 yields 7657.86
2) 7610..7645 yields 7613.91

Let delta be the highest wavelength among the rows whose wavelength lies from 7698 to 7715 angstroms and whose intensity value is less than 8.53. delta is 7714.50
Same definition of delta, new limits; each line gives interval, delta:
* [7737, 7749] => 7748.32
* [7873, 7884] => 7883.29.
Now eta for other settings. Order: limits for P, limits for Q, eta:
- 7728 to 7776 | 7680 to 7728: -4.45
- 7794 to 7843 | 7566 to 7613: -4.86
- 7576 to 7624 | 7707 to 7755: -4.46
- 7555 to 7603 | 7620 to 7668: -4.46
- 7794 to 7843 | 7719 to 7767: -4.35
